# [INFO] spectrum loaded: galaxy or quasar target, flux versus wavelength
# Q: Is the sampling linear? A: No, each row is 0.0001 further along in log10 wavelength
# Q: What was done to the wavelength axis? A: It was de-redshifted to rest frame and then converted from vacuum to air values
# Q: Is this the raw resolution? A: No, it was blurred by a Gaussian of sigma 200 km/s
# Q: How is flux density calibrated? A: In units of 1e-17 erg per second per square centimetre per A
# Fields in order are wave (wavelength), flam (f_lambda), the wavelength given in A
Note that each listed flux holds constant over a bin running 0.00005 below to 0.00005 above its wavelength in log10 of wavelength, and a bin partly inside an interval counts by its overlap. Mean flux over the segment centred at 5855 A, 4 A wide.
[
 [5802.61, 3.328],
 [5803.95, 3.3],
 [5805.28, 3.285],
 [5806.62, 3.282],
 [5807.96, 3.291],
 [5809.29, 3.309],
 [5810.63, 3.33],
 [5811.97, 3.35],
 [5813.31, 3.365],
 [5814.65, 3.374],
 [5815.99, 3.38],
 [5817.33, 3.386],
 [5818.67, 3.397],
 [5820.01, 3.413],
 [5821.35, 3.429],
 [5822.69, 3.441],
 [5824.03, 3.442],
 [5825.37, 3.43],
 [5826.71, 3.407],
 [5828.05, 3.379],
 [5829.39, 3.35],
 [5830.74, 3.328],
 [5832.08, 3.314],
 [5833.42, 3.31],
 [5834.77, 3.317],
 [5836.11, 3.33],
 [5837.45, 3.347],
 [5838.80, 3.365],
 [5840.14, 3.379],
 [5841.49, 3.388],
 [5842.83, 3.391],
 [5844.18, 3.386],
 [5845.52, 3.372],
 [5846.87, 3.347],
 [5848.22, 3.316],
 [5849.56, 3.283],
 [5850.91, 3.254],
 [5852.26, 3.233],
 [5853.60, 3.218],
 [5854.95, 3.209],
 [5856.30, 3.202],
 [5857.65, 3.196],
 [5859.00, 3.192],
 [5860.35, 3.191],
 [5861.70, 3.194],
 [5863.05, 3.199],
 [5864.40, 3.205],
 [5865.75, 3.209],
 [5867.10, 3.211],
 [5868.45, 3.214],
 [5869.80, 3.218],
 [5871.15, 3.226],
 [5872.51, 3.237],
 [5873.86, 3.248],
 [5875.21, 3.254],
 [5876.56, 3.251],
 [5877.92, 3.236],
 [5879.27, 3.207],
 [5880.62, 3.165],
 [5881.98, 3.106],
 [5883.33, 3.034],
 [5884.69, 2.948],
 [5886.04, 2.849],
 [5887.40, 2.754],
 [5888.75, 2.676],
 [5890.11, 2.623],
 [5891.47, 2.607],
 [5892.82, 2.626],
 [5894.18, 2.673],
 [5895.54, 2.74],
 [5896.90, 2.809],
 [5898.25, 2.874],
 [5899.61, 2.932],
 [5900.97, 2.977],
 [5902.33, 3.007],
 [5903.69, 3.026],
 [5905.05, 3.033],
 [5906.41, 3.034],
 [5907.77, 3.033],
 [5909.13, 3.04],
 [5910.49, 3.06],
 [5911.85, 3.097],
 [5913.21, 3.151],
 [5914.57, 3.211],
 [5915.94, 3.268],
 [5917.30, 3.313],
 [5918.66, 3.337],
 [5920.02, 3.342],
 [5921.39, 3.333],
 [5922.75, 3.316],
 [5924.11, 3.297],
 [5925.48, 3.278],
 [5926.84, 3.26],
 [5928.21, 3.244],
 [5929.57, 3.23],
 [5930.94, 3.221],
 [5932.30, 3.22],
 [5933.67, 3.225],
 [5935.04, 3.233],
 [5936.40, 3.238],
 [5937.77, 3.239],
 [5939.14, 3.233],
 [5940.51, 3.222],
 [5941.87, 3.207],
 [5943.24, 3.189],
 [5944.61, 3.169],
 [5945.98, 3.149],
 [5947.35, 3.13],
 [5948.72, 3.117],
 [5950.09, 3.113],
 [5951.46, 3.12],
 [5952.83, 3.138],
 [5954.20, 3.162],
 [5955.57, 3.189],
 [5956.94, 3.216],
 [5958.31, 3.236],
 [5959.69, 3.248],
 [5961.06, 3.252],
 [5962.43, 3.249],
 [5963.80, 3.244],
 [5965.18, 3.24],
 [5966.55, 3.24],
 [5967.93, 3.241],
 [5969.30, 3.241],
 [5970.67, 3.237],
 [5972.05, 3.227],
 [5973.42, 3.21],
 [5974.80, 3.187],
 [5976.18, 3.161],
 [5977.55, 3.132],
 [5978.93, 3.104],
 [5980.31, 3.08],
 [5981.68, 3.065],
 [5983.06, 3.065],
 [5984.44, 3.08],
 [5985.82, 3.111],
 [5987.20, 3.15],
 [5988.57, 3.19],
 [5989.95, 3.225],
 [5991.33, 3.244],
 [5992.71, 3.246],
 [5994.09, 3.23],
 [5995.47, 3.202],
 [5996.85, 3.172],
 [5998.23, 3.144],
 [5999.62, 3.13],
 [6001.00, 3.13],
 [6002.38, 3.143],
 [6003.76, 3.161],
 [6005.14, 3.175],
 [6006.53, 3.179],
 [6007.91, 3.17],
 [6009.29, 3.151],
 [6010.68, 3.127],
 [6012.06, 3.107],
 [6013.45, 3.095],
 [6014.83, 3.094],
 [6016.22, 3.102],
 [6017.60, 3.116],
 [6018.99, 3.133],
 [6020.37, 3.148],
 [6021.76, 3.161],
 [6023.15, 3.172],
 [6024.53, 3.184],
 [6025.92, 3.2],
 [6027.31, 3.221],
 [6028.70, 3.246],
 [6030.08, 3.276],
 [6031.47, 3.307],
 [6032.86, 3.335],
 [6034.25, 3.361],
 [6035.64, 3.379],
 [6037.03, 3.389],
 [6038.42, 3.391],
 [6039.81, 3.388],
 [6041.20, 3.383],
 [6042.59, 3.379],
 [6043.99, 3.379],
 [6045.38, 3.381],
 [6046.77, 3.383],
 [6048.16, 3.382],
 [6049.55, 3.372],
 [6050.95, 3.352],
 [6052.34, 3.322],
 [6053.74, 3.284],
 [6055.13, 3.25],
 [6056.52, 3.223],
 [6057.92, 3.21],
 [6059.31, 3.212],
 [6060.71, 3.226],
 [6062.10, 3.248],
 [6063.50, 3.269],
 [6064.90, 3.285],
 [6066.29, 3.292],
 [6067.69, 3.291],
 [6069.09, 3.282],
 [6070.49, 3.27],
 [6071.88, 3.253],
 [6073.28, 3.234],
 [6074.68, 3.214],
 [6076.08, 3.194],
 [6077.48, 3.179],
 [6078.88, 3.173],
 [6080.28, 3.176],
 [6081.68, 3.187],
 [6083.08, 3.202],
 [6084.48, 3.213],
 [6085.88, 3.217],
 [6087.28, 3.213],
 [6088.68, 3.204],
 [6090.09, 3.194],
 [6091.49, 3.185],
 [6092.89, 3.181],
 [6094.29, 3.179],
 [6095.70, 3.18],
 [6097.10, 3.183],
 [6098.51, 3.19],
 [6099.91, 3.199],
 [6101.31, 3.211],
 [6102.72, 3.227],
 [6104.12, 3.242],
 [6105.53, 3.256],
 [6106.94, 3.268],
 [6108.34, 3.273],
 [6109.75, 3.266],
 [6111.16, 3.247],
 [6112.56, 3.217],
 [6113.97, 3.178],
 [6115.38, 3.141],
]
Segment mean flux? 3.21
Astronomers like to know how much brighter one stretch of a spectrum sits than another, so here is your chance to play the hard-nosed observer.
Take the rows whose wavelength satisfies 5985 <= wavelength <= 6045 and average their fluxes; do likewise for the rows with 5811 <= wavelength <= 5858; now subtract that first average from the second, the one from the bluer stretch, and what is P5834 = 0.13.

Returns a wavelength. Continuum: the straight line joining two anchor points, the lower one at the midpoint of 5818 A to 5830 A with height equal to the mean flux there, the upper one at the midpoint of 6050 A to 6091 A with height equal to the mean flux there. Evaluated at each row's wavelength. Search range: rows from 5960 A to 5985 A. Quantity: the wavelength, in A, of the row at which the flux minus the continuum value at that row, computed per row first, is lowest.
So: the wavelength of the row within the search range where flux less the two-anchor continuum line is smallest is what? 5981.68 A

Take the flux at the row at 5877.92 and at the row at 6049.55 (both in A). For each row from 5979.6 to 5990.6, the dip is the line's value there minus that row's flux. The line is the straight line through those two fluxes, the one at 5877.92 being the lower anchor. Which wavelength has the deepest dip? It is 5983.06 A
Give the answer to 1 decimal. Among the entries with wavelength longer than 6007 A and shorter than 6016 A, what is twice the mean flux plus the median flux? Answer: 9.4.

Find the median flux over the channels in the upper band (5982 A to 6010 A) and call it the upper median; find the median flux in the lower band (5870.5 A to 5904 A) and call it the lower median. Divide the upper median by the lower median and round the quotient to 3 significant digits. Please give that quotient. 1.06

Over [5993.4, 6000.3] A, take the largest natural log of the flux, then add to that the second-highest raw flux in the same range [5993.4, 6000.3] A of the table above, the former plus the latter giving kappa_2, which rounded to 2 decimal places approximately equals 4.37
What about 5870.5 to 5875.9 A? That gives 4.43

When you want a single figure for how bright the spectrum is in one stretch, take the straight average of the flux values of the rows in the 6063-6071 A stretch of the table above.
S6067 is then 3.28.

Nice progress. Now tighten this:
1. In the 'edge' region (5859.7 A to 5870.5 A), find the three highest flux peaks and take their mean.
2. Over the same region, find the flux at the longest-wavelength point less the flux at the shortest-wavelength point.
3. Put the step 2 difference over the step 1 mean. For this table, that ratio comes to 0.01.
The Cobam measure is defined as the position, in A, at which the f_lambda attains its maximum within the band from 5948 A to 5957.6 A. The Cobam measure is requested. 5956.94 A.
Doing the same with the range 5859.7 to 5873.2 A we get 5872.51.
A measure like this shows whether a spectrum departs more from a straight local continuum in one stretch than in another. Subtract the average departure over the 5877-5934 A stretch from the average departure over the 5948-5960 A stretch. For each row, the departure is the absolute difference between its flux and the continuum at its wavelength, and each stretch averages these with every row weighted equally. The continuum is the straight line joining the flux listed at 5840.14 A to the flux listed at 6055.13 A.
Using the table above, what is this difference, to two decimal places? -0.14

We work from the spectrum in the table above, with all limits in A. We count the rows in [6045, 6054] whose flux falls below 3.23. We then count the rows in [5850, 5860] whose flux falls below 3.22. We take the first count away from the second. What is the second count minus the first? 5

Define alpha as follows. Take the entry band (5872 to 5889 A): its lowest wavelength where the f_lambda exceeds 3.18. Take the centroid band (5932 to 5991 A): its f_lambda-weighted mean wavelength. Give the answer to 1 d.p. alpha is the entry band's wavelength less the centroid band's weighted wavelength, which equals -88.5 A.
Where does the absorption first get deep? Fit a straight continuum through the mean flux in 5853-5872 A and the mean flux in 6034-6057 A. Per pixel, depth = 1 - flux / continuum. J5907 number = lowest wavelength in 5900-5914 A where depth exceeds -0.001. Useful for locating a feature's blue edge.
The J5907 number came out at 5900.97 A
